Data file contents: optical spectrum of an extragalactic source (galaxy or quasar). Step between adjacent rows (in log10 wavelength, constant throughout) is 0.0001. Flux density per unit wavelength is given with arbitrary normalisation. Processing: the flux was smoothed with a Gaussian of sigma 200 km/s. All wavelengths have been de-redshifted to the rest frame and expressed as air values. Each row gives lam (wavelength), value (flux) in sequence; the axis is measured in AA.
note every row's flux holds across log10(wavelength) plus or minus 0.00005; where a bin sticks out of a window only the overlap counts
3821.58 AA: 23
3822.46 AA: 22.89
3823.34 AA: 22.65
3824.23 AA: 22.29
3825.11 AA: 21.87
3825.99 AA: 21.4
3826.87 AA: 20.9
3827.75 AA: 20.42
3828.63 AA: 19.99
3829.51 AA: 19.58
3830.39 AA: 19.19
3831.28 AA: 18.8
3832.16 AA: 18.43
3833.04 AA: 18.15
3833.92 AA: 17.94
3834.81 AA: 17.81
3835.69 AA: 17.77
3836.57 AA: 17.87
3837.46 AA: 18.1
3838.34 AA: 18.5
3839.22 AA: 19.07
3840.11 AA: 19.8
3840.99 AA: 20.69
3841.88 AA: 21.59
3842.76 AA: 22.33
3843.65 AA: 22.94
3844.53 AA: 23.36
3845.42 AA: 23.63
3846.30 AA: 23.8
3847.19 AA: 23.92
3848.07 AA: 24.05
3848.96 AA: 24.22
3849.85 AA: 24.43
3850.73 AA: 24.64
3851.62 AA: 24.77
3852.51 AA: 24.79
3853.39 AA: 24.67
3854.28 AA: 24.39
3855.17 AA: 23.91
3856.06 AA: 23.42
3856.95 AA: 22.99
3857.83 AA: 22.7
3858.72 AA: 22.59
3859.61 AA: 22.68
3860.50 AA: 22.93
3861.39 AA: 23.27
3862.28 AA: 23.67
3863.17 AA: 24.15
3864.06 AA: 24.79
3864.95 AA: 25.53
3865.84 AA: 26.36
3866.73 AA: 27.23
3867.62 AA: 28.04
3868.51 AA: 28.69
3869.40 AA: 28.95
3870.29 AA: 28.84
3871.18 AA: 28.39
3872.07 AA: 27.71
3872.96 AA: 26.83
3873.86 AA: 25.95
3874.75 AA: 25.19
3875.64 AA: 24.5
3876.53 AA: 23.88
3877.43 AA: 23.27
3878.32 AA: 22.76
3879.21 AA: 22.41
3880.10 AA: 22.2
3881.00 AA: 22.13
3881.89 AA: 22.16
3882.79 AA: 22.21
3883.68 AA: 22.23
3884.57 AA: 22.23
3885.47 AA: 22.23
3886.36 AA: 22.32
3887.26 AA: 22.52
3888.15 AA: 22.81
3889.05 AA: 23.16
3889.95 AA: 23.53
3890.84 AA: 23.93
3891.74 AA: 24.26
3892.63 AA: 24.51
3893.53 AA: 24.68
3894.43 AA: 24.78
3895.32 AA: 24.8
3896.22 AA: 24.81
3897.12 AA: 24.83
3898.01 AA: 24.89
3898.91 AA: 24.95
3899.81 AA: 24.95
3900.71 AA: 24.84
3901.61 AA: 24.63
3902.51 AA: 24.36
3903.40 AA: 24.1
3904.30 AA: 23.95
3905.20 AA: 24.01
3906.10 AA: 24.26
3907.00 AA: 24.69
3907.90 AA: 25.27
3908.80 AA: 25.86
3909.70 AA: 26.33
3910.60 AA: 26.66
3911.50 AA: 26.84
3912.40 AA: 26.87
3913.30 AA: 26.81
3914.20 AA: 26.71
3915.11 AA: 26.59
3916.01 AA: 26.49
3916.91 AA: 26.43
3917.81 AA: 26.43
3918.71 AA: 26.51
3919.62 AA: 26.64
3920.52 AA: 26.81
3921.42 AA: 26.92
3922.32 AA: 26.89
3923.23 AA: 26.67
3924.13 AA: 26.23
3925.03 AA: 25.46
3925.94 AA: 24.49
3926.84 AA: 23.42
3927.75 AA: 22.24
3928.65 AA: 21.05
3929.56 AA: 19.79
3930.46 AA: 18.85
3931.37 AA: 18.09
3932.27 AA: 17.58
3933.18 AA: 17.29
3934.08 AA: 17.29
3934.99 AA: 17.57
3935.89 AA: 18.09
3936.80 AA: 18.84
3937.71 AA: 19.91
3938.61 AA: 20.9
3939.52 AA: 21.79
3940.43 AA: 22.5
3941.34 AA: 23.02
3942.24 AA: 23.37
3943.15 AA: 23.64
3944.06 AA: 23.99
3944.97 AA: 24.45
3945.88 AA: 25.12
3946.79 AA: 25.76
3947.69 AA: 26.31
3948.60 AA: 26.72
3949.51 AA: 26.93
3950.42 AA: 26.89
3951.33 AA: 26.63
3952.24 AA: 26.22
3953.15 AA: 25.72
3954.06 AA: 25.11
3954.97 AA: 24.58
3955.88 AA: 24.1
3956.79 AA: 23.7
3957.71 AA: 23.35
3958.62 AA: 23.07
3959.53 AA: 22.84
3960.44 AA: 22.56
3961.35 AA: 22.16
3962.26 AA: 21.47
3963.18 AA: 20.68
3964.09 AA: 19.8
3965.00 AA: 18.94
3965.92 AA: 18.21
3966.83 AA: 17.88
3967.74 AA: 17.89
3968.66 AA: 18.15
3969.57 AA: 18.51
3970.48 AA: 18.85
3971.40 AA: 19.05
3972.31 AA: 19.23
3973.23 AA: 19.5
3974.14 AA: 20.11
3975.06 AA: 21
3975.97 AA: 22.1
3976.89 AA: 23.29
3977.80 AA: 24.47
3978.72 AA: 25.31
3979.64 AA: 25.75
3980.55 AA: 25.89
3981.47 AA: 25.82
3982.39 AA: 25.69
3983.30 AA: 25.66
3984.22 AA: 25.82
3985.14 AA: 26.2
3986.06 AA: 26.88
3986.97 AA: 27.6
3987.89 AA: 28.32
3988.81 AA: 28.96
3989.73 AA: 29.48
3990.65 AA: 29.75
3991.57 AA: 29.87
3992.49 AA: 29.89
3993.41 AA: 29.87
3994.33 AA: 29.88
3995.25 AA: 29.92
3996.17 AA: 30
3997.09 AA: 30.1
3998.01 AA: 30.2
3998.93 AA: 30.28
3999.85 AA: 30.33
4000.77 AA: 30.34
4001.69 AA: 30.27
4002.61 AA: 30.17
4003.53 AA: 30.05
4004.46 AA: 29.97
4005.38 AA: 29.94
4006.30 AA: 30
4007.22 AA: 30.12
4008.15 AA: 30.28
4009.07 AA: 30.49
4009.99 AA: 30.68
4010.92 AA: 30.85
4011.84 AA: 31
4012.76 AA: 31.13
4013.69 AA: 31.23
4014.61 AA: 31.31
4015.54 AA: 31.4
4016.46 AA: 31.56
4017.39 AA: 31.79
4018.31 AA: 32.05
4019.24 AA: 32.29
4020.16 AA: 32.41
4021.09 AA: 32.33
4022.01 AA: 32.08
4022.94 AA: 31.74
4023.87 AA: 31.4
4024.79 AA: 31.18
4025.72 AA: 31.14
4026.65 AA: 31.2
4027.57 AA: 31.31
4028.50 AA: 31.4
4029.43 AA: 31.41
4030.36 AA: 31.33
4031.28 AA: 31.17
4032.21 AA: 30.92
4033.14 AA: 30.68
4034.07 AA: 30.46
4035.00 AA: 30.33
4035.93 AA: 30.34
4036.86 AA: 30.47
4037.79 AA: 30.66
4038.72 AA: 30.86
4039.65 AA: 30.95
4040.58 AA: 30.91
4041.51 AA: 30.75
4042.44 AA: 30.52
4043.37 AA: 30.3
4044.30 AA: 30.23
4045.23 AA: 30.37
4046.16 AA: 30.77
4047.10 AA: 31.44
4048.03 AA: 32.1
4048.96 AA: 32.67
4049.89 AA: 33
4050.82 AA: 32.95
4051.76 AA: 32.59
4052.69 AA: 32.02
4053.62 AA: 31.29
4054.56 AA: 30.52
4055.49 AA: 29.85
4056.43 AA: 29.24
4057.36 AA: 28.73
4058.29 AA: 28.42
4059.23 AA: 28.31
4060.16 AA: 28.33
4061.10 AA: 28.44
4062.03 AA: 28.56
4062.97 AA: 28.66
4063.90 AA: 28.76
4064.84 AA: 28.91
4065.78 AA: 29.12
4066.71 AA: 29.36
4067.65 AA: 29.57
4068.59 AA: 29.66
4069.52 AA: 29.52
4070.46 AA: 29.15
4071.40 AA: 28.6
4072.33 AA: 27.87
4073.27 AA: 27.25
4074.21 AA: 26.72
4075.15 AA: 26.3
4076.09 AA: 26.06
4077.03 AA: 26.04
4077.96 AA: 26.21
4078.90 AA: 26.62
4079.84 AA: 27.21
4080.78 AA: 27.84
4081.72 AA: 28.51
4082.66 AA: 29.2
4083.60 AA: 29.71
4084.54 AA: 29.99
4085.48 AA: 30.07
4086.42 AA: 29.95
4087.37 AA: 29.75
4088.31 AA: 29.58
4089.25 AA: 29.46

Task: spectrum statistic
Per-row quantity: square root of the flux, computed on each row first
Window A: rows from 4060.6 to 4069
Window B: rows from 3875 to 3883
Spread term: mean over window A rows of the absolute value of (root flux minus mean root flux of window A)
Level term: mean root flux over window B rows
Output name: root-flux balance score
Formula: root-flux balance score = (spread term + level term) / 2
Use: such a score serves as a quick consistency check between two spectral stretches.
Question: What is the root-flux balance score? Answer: 2.41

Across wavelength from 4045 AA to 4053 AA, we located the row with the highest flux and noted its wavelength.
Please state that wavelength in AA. 4049.89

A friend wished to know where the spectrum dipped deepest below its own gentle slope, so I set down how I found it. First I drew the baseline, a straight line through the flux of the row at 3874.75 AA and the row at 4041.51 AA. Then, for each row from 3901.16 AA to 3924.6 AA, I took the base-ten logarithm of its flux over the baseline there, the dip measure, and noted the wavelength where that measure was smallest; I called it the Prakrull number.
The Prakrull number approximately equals 3904.30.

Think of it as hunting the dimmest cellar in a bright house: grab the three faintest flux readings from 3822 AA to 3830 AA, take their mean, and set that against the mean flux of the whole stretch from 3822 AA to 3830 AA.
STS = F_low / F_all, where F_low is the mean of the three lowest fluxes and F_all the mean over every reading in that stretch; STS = 0.94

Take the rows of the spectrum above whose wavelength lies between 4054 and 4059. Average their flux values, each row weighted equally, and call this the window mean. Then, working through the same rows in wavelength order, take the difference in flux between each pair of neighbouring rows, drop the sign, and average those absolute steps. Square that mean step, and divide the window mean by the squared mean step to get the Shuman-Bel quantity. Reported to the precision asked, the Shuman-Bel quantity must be 106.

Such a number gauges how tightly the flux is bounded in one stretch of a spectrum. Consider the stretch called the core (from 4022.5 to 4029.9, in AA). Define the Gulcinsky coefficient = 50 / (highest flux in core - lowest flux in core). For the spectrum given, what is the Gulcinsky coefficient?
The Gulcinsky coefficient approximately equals 83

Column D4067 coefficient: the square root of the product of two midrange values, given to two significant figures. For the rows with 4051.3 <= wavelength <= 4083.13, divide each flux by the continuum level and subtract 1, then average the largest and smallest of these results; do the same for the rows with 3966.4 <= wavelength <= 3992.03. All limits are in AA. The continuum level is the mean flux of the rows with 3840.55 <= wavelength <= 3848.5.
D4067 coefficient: 0.11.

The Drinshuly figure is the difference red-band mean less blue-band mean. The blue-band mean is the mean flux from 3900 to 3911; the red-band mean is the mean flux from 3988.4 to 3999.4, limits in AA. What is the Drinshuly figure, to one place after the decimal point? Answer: 4.9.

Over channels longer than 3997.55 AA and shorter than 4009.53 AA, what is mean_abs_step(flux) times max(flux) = 3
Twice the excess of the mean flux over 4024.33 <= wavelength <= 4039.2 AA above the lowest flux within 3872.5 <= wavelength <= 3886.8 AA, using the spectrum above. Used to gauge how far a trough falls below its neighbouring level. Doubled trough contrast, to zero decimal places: 18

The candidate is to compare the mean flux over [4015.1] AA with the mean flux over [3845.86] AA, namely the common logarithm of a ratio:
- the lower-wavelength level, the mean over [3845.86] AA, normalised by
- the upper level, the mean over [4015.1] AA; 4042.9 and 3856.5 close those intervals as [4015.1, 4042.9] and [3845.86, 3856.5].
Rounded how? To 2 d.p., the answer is -0.11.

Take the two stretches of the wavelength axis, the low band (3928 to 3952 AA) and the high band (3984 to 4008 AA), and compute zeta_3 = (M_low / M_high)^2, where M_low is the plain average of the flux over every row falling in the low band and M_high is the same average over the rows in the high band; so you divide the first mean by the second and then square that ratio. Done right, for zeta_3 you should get 0.56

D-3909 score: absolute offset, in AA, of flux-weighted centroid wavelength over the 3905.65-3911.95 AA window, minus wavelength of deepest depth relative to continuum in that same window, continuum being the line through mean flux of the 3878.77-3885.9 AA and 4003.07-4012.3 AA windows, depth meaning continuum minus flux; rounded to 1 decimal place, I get 2.8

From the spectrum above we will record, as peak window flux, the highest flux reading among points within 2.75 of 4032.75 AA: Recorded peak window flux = 31.33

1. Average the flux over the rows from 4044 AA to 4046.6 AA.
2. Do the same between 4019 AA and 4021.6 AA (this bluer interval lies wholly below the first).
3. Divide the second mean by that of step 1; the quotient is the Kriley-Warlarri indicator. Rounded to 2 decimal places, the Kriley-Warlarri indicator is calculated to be 1.06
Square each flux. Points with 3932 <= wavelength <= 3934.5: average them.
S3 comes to 302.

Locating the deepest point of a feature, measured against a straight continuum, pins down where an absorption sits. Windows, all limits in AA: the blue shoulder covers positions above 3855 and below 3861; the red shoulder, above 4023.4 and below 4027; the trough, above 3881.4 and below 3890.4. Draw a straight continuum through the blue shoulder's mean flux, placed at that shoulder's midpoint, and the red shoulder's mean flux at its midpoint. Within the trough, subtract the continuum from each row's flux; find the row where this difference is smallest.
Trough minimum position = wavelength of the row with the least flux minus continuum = 3885.47 AA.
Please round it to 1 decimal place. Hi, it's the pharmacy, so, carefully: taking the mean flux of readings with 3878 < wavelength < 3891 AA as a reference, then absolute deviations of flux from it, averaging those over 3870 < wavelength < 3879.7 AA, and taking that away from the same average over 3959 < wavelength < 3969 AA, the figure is -0.3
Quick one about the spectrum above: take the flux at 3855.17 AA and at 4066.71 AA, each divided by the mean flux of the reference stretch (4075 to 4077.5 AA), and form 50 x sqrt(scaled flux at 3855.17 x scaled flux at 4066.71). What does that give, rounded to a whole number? 51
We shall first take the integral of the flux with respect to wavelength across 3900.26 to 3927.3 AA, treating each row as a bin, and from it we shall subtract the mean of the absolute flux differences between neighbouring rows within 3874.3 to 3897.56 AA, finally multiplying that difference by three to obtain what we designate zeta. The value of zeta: 2087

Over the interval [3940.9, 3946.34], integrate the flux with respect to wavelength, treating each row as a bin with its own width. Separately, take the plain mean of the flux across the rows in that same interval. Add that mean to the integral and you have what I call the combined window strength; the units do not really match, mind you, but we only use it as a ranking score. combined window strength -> 154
